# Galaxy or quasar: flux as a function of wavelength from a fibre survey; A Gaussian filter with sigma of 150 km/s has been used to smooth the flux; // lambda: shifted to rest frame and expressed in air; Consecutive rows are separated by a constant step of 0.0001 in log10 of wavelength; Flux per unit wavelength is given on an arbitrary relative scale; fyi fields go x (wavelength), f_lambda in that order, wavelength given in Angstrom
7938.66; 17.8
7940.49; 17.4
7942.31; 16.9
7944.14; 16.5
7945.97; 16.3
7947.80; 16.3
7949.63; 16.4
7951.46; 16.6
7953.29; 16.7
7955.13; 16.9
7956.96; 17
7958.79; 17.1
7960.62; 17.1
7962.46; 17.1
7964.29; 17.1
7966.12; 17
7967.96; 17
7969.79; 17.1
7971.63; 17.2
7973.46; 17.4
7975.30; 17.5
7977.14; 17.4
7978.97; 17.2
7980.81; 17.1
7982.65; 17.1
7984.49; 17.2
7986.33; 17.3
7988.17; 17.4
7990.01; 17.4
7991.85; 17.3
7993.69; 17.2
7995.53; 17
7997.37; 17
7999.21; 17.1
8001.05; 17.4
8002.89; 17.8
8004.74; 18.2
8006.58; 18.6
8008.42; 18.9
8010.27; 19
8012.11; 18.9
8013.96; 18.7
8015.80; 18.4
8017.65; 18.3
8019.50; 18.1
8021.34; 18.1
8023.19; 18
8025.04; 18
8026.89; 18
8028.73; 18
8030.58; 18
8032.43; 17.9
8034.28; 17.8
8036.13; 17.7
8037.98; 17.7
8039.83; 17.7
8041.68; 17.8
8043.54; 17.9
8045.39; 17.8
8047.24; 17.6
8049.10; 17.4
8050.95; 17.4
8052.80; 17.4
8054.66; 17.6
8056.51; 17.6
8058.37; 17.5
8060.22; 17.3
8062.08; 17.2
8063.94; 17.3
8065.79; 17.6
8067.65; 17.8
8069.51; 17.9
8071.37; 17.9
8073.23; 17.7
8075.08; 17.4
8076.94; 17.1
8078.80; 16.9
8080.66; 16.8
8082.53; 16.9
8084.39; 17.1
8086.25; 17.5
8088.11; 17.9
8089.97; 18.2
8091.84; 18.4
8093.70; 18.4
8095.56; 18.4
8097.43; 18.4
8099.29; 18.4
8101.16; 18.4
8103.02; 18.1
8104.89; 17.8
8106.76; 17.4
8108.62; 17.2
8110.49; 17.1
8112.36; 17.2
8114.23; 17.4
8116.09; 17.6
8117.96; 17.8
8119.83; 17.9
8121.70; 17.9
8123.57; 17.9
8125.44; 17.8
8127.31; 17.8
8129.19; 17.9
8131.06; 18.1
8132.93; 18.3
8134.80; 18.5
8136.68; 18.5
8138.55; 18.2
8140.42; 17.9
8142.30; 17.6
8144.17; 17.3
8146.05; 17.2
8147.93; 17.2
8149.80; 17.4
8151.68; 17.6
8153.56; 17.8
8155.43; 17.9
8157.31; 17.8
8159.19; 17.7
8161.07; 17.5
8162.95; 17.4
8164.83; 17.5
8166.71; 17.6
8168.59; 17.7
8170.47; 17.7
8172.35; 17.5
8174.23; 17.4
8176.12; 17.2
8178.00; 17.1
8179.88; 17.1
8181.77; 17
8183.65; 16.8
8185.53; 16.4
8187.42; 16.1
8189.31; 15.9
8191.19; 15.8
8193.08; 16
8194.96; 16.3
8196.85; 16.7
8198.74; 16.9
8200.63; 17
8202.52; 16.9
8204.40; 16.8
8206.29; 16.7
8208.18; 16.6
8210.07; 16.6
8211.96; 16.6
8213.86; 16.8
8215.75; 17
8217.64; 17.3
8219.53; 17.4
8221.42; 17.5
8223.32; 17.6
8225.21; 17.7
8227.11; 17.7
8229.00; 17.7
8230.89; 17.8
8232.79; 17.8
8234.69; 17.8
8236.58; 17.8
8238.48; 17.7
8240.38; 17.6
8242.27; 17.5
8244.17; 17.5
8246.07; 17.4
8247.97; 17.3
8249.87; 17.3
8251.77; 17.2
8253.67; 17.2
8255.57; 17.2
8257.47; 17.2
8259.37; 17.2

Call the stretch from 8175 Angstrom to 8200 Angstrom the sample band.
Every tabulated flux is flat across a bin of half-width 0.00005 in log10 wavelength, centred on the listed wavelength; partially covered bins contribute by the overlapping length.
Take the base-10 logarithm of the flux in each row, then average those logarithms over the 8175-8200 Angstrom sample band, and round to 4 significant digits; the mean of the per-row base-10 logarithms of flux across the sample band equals 1.219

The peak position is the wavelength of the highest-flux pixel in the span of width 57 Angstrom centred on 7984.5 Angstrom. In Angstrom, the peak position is 8010.27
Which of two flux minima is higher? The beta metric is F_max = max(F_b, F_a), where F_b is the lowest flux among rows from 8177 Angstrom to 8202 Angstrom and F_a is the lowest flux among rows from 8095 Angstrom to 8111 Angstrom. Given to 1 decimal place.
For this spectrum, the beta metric 17.1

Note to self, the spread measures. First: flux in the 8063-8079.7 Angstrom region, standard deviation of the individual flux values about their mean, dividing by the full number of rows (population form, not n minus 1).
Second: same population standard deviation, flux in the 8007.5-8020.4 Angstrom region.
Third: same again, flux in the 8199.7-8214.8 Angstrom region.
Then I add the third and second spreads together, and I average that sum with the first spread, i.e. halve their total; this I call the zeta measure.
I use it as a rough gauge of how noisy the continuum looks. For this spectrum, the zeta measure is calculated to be 0.40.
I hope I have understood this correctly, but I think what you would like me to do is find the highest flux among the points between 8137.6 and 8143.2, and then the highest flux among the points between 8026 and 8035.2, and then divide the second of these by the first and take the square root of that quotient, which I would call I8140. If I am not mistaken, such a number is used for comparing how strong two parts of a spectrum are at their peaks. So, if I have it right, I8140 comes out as 0.99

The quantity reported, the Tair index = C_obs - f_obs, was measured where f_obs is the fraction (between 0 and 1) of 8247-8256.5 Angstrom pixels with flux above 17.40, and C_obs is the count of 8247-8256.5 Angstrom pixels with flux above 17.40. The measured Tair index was 0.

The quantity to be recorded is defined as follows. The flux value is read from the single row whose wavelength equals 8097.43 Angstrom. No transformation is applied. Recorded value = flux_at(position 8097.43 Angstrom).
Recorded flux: 18.4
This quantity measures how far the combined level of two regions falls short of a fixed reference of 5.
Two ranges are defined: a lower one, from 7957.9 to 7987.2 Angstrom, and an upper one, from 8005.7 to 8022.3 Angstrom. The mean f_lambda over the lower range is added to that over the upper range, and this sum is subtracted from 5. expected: -30.7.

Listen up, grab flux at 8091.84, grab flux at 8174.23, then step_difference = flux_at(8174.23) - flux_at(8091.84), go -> -1.00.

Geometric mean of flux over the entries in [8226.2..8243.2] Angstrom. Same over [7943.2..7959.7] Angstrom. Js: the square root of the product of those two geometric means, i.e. 17.17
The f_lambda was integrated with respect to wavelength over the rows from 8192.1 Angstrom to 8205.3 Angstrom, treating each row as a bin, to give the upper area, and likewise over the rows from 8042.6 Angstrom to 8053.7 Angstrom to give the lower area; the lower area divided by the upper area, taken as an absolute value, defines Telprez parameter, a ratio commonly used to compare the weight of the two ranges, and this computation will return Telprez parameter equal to 0.89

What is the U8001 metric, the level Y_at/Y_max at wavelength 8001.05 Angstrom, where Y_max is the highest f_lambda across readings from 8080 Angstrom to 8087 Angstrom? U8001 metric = 0.99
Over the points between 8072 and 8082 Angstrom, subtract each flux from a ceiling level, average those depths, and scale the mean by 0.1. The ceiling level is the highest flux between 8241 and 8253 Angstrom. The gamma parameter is 0.03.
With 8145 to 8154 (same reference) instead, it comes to 0.01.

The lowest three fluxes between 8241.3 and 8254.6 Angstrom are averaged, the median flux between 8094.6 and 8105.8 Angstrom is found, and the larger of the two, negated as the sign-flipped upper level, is -18.4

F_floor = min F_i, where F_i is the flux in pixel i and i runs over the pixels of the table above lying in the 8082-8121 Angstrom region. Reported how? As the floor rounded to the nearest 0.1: 16.9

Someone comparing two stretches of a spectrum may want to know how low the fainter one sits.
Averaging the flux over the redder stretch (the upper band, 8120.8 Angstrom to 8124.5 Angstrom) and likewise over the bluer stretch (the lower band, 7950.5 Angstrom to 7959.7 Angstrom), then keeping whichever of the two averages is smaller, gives 16.9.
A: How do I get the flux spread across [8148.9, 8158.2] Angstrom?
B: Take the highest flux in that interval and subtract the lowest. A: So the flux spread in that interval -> 0.50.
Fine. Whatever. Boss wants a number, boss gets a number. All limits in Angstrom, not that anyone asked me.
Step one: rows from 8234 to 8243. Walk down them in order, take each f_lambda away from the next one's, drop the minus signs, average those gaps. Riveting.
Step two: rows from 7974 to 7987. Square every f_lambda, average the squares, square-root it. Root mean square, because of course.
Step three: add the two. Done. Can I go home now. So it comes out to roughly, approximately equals 17.3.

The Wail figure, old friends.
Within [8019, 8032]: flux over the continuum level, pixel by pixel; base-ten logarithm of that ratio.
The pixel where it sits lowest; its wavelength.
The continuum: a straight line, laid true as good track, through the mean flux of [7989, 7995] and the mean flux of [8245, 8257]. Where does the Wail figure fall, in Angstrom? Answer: 8023.19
